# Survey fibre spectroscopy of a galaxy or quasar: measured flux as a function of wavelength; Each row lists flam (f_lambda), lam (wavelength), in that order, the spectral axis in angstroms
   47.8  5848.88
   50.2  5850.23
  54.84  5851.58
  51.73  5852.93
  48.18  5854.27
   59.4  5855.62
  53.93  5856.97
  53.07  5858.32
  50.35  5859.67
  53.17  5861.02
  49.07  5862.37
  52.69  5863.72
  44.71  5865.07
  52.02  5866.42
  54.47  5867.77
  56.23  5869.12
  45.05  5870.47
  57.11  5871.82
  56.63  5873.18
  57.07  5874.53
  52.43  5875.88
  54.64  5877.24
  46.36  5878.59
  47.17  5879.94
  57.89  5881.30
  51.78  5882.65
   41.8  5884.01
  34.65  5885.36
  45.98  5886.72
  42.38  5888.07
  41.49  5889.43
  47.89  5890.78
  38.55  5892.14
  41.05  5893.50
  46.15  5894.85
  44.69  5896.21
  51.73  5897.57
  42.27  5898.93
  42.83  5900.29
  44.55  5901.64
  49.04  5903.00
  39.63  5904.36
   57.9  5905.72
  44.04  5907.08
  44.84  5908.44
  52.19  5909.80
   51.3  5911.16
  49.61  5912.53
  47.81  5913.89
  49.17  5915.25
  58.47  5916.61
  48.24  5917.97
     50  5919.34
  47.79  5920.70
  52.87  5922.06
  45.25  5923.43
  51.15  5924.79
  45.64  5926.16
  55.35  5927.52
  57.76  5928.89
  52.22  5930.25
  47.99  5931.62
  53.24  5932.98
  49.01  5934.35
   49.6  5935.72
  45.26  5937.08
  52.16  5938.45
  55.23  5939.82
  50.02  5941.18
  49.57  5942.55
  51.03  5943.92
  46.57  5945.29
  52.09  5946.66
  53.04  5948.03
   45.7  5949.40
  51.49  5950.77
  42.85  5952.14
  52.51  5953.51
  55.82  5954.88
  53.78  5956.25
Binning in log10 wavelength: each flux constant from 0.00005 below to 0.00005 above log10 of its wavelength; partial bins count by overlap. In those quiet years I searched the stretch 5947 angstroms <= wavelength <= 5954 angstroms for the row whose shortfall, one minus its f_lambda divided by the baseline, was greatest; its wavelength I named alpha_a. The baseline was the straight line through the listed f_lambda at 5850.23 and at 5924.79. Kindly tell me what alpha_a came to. 5952.14 angstroms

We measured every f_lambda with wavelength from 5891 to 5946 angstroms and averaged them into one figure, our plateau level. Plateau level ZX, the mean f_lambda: 48.8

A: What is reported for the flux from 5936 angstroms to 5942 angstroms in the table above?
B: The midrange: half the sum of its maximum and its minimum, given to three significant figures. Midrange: 50.2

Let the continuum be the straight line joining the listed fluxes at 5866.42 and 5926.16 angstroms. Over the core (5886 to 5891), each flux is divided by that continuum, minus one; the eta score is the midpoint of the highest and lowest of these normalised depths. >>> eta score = -0.10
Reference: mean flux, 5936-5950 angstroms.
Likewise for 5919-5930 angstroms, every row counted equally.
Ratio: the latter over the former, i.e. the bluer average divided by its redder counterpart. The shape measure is 1.01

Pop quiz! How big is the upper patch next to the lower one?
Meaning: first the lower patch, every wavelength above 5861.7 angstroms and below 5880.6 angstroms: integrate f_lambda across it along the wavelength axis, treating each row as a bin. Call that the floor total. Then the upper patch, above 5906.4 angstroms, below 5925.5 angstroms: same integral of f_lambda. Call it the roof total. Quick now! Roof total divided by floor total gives 0.96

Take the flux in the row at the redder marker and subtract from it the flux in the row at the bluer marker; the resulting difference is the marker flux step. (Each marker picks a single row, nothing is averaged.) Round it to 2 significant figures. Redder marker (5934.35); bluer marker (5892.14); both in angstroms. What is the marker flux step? 10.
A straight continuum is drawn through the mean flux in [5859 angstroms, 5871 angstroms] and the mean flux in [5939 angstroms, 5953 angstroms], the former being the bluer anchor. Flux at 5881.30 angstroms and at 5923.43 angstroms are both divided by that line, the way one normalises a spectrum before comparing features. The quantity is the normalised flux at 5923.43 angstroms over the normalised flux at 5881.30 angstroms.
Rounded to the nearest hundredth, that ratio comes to 0.79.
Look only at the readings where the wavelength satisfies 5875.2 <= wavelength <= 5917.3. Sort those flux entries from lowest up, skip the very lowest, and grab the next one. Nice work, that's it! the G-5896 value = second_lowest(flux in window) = 38.55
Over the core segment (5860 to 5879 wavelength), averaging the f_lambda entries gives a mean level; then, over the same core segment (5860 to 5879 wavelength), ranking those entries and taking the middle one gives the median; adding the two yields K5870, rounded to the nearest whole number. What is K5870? 105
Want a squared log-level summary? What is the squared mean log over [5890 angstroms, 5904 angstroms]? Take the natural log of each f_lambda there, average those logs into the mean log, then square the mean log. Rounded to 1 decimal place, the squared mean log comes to 14.4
